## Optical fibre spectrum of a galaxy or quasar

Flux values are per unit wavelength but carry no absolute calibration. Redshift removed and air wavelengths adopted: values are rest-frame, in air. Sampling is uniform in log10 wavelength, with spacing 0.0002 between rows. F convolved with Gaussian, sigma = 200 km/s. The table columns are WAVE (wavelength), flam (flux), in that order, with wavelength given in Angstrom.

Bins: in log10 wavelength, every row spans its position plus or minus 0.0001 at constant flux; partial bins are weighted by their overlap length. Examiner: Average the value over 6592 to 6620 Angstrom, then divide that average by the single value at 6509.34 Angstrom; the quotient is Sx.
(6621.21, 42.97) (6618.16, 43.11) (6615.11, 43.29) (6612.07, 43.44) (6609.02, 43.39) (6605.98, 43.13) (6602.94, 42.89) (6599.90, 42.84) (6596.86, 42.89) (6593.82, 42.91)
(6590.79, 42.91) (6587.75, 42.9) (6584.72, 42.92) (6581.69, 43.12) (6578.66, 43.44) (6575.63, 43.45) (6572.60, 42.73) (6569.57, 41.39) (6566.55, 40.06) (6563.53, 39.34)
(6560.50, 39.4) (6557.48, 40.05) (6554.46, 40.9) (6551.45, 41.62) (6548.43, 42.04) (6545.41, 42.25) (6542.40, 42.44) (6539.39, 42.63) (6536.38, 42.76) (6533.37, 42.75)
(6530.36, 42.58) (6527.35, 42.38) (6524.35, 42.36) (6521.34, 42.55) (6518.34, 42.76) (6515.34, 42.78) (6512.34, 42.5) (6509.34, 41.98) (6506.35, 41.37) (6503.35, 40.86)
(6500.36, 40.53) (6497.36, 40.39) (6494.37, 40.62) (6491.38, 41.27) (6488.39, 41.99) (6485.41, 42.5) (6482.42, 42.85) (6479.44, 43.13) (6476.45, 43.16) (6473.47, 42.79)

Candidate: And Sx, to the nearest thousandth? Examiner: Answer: 1.027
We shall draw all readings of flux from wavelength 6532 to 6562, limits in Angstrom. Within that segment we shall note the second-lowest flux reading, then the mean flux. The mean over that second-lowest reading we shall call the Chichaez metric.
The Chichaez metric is 1.04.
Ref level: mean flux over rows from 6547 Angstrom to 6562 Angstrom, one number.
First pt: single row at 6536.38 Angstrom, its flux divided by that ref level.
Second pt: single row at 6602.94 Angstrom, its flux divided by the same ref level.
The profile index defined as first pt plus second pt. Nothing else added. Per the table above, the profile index 2.10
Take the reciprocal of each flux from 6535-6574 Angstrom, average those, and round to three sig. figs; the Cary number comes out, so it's 0.0242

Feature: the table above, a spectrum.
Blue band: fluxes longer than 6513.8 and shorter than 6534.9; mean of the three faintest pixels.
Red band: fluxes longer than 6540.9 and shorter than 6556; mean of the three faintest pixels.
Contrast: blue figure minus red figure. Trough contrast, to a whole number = 1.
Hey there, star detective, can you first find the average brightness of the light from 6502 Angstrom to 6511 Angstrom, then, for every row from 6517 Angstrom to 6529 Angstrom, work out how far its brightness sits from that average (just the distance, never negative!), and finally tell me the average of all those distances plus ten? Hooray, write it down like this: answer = 11.1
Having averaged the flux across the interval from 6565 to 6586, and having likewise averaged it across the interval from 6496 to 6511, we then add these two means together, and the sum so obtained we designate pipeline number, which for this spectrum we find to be 83.5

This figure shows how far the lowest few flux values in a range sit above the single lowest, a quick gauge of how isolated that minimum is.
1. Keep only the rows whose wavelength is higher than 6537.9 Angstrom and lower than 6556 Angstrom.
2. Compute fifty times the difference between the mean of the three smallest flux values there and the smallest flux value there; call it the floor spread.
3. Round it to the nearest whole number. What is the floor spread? 31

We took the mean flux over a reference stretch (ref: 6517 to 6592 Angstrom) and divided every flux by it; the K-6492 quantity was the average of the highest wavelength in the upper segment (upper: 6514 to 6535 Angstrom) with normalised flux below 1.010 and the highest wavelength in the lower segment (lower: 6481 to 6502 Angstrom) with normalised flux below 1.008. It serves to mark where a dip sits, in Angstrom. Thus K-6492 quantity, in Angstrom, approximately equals 6513.9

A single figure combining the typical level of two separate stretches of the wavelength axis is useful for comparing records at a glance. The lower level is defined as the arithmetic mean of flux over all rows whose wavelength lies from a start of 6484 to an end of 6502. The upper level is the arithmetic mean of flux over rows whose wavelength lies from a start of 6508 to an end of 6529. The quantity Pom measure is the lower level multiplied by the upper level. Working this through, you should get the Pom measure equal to 1751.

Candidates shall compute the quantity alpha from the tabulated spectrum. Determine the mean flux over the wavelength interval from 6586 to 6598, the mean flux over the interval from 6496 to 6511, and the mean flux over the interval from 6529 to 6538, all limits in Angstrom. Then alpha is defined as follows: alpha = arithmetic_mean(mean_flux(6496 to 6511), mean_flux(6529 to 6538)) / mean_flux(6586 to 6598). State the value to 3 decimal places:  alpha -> 0.976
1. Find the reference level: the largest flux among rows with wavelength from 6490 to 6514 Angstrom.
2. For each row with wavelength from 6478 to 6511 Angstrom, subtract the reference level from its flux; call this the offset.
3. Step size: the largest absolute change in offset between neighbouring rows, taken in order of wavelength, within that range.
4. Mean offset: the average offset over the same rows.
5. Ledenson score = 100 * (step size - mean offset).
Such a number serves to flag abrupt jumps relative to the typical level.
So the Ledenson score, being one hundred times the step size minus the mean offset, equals 163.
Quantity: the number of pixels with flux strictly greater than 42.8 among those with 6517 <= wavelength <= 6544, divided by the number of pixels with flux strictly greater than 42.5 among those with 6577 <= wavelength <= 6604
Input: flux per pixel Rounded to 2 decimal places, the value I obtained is 0.00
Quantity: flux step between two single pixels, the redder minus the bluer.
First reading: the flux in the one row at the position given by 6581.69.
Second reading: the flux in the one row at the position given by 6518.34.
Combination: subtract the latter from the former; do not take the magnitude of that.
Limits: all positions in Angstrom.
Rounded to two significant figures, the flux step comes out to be 0.36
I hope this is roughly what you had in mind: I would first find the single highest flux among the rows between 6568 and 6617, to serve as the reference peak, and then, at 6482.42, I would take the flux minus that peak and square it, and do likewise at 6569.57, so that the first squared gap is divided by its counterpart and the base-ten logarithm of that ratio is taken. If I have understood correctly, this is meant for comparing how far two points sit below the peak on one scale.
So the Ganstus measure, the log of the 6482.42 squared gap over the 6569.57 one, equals -1.1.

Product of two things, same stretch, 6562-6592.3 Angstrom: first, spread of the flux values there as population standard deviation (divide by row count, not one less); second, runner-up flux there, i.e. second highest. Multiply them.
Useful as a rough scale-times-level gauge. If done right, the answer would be 60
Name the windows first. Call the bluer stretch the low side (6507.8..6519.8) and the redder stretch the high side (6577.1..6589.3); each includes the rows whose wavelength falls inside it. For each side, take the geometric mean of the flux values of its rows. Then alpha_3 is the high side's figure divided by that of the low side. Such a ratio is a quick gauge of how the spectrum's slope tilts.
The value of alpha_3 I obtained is 1.01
